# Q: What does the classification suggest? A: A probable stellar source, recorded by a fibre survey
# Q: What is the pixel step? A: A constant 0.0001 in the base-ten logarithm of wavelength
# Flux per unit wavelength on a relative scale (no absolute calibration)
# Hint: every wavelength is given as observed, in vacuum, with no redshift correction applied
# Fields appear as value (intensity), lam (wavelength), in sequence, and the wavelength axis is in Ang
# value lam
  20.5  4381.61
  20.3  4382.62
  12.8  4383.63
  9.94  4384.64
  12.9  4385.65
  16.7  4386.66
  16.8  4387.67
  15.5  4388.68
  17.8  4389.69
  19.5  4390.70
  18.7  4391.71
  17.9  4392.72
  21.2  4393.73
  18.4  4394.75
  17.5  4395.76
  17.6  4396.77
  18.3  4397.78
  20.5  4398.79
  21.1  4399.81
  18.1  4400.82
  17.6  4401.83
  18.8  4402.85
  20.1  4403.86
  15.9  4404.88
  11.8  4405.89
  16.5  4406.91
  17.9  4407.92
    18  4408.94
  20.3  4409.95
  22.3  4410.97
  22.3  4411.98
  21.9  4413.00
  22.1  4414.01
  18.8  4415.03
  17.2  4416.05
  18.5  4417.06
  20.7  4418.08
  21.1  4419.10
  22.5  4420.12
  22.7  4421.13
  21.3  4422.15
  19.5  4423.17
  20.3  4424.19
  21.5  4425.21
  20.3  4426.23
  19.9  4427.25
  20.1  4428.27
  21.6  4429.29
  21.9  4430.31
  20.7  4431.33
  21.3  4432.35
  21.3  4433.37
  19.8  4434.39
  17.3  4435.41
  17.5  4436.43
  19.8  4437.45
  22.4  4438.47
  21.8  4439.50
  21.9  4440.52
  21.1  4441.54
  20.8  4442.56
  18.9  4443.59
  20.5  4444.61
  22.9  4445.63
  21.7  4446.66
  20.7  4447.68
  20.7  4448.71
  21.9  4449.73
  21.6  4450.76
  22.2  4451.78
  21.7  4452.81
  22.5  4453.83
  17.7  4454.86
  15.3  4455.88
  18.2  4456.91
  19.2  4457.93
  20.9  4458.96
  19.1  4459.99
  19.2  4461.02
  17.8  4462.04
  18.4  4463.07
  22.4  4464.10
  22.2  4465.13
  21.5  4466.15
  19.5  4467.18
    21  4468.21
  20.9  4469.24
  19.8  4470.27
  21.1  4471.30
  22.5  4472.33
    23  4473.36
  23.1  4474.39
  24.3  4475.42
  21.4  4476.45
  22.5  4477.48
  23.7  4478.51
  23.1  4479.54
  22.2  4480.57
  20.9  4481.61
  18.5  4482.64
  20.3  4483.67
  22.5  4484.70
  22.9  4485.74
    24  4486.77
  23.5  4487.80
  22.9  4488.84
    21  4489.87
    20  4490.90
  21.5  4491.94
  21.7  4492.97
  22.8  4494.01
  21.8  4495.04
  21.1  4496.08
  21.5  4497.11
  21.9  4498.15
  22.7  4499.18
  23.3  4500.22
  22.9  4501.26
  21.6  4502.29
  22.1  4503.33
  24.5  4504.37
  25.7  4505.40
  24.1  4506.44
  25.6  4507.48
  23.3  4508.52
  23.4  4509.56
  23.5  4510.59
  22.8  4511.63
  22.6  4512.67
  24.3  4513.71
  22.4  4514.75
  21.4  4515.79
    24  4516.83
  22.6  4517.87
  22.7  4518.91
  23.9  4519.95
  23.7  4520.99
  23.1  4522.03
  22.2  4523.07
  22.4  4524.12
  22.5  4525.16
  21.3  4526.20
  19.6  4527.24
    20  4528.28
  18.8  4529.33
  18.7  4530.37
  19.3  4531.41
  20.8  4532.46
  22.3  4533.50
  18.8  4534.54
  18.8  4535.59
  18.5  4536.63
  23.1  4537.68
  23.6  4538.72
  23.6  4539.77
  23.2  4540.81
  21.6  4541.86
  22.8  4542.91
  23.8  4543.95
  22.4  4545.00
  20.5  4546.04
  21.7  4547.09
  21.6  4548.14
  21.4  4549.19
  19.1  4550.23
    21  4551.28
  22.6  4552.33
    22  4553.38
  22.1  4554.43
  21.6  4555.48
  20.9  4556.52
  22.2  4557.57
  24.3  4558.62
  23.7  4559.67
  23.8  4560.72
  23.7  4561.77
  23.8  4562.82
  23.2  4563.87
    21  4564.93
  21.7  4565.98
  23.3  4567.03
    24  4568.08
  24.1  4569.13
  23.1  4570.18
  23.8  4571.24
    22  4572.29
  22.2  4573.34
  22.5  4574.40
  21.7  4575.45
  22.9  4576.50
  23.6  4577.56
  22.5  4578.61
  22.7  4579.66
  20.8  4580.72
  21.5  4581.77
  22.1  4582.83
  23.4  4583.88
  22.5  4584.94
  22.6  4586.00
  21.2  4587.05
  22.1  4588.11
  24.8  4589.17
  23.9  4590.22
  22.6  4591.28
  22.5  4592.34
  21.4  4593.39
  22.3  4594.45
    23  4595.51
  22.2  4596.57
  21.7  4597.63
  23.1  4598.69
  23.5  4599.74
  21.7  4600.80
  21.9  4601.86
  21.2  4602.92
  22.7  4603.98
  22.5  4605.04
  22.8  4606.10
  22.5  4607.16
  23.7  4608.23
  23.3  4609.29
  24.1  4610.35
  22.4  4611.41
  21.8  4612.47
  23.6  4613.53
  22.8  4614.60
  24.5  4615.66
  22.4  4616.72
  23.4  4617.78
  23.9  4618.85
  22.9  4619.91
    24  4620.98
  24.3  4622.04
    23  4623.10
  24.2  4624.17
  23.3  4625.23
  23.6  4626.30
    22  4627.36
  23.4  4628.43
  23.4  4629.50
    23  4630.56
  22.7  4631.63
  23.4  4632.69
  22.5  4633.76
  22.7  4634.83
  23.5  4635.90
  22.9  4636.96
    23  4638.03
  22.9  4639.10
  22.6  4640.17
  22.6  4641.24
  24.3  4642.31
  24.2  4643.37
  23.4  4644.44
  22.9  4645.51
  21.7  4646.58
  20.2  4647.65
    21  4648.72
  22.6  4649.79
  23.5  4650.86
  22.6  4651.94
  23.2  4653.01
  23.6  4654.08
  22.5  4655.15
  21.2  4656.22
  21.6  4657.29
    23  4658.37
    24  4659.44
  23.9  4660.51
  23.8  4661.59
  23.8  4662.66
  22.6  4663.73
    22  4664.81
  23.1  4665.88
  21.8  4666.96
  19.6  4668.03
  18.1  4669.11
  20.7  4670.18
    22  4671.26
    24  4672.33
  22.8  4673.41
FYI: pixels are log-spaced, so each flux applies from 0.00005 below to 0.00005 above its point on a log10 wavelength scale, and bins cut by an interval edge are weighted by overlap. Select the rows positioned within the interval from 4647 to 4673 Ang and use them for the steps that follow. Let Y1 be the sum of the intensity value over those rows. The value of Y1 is 534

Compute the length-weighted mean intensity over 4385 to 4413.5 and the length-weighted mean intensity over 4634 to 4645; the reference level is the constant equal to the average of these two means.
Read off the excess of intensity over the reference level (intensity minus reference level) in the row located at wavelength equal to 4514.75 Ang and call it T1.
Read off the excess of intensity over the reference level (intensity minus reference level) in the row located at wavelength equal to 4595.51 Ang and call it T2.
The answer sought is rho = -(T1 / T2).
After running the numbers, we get -0.7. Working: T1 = 1.7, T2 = 2.28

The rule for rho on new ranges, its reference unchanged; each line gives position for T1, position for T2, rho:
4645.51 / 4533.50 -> -1.4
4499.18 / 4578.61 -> -1.1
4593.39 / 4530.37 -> 0.3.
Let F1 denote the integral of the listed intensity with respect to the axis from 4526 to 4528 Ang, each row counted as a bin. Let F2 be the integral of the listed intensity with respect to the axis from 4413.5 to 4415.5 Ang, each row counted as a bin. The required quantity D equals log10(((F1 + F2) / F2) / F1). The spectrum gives -1.31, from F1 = 40.6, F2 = 41.0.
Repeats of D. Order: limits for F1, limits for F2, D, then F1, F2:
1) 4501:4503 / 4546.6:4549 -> -1.38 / 44.4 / 51.8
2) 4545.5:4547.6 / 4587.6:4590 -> -1.40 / 44.4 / 56.5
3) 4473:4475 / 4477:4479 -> -1.36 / 46.2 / 46.2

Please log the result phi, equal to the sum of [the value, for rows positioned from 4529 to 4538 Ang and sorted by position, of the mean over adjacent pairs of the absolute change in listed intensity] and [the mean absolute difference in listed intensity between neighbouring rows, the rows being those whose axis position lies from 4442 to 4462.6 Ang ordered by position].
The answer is 3.0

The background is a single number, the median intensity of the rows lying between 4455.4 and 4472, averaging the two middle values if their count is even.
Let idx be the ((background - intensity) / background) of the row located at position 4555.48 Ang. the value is -0.10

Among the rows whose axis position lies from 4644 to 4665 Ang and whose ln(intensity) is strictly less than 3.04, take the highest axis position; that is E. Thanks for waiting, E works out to 4647.65 Ang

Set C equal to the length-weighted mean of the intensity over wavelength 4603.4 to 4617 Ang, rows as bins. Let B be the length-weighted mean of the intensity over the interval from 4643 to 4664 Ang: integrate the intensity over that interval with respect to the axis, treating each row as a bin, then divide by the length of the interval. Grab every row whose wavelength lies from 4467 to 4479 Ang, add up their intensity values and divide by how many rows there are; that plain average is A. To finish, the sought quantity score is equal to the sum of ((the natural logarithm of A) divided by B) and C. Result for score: 23.1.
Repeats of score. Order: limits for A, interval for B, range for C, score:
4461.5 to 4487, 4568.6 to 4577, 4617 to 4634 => 23.4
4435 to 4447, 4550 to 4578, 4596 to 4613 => 22.7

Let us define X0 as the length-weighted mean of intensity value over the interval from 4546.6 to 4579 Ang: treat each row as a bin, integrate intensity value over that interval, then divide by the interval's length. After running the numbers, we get 22.5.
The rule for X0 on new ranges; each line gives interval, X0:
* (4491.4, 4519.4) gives 22.9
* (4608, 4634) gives 23.3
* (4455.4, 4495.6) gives 21.2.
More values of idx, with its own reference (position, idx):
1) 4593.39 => -0.09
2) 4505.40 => -0.31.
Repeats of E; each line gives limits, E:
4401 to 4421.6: 4418.08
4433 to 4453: 4448.71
